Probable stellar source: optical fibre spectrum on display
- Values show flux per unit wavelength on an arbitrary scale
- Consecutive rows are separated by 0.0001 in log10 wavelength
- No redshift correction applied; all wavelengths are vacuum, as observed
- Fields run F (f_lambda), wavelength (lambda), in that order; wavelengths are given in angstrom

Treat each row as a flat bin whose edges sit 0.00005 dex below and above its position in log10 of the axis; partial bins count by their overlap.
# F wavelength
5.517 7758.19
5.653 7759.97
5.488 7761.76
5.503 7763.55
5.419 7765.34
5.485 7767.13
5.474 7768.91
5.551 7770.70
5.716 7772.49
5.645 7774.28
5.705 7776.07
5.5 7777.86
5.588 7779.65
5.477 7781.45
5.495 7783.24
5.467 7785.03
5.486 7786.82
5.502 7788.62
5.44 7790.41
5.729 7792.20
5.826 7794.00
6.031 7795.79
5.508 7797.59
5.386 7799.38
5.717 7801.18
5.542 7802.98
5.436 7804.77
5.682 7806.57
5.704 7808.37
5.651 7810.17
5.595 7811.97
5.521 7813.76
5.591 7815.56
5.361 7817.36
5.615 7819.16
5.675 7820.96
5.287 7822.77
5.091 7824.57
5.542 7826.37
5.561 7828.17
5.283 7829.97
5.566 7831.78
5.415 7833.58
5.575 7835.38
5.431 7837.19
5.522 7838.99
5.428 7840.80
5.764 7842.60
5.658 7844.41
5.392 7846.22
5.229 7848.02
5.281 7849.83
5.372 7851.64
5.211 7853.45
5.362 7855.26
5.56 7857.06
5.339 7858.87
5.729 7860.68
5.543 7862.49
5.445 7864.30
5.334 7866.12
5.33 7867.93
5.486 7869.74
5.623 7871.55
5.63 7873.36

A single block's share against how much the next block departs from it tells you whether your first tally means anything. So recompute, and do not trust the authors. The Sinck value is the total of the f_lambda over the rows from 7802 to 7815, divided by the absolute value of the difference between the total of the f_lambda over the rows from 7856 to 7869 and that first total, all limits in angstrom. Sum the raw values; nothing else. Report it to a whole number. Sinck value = 46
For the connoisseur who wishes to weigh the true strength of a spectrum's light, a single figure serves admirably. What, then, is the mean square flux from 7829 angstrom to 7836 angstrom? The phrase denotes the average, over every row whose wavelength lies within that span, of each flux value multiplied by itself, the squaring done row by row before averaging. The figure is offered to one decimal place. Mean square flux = 29.8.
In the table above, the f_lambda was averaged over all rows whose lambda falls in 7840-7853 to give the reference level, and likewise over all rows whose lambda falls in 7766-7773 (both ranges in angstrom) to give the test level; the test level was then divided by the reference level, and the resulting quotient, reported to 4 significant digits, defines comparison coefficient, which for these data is 1.020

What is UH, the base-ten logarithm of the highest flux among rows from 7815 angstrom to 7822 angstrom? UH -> 0.754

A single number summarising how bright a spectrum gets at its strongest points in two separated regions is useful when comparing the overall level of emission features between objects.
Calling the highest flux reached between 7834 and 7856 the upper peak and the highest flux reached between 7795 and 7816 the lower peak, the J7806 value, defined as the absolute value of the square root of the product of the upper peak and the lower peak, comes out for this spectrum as 5.90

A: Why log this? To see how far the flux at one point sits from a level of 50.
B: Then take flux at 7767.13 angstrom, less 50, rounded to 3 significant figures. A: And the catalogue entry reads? -44.5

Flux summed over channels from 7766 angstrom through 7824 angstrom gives 178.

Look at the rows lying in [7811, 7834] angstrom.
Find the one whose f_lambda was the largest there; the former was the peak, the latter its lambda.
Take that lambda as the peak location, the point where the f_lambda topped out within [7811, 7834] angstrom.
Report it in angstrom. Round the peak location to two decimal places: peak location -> 7820.96 angstrom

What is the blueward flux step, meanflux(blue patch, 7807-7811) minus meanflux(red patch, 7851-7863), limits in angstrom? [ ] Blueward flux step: 0.23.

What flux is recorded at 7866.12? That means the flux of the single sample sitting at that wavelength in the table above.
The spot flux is 5.334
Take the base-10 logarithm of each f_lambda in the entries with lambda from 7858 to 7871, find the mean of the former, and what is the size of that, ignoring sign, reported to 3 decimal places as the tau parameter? 0.737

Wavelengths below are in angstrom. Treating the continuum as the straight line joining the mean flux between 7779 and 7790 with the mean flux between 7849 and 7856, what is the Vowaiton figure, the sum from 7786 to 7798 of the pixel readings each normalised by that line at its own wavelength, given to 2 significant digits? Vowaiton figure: 7.2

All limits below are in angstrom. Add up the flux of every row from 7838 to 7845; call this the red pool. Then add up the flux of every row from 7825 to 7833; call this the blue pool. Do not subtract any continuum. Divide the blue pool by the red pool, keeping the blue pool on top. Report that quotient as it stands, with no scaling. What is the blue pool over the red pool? 0.98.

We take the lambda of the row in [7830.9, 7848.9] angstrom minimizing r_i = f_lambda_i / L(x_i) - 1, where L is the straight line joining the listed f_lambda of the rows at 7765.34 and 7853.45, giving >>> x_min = 7848.02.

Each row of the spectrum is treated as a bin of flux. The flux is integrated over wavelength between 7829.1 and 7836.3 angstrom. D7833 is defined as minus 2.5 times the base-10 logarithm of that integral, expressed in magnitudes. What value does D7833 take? -3.99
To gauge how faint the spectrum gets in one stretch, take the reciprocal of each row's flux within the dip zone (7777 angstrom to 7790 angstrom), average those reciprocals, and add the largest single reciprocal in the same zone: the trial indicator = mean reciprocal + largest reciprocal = 0.365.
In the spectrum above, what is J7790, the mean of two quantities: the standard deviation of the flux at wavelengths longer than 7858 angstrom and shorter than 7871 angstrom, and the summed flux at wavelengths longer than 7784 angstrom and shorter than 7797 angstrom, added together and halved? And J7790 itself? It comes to 19.8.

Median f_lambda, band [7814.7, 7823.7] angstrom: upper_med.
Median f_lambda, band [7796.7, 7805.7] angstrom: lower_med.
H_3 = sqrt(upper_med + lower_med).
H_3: 3.33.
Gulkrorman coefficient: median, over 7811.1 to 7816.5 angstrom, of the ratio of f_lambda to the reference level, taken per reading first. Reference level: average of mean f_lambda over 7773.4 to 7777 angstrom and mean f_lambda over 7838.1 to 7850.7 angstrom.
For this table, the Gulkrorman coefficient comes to 1.00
